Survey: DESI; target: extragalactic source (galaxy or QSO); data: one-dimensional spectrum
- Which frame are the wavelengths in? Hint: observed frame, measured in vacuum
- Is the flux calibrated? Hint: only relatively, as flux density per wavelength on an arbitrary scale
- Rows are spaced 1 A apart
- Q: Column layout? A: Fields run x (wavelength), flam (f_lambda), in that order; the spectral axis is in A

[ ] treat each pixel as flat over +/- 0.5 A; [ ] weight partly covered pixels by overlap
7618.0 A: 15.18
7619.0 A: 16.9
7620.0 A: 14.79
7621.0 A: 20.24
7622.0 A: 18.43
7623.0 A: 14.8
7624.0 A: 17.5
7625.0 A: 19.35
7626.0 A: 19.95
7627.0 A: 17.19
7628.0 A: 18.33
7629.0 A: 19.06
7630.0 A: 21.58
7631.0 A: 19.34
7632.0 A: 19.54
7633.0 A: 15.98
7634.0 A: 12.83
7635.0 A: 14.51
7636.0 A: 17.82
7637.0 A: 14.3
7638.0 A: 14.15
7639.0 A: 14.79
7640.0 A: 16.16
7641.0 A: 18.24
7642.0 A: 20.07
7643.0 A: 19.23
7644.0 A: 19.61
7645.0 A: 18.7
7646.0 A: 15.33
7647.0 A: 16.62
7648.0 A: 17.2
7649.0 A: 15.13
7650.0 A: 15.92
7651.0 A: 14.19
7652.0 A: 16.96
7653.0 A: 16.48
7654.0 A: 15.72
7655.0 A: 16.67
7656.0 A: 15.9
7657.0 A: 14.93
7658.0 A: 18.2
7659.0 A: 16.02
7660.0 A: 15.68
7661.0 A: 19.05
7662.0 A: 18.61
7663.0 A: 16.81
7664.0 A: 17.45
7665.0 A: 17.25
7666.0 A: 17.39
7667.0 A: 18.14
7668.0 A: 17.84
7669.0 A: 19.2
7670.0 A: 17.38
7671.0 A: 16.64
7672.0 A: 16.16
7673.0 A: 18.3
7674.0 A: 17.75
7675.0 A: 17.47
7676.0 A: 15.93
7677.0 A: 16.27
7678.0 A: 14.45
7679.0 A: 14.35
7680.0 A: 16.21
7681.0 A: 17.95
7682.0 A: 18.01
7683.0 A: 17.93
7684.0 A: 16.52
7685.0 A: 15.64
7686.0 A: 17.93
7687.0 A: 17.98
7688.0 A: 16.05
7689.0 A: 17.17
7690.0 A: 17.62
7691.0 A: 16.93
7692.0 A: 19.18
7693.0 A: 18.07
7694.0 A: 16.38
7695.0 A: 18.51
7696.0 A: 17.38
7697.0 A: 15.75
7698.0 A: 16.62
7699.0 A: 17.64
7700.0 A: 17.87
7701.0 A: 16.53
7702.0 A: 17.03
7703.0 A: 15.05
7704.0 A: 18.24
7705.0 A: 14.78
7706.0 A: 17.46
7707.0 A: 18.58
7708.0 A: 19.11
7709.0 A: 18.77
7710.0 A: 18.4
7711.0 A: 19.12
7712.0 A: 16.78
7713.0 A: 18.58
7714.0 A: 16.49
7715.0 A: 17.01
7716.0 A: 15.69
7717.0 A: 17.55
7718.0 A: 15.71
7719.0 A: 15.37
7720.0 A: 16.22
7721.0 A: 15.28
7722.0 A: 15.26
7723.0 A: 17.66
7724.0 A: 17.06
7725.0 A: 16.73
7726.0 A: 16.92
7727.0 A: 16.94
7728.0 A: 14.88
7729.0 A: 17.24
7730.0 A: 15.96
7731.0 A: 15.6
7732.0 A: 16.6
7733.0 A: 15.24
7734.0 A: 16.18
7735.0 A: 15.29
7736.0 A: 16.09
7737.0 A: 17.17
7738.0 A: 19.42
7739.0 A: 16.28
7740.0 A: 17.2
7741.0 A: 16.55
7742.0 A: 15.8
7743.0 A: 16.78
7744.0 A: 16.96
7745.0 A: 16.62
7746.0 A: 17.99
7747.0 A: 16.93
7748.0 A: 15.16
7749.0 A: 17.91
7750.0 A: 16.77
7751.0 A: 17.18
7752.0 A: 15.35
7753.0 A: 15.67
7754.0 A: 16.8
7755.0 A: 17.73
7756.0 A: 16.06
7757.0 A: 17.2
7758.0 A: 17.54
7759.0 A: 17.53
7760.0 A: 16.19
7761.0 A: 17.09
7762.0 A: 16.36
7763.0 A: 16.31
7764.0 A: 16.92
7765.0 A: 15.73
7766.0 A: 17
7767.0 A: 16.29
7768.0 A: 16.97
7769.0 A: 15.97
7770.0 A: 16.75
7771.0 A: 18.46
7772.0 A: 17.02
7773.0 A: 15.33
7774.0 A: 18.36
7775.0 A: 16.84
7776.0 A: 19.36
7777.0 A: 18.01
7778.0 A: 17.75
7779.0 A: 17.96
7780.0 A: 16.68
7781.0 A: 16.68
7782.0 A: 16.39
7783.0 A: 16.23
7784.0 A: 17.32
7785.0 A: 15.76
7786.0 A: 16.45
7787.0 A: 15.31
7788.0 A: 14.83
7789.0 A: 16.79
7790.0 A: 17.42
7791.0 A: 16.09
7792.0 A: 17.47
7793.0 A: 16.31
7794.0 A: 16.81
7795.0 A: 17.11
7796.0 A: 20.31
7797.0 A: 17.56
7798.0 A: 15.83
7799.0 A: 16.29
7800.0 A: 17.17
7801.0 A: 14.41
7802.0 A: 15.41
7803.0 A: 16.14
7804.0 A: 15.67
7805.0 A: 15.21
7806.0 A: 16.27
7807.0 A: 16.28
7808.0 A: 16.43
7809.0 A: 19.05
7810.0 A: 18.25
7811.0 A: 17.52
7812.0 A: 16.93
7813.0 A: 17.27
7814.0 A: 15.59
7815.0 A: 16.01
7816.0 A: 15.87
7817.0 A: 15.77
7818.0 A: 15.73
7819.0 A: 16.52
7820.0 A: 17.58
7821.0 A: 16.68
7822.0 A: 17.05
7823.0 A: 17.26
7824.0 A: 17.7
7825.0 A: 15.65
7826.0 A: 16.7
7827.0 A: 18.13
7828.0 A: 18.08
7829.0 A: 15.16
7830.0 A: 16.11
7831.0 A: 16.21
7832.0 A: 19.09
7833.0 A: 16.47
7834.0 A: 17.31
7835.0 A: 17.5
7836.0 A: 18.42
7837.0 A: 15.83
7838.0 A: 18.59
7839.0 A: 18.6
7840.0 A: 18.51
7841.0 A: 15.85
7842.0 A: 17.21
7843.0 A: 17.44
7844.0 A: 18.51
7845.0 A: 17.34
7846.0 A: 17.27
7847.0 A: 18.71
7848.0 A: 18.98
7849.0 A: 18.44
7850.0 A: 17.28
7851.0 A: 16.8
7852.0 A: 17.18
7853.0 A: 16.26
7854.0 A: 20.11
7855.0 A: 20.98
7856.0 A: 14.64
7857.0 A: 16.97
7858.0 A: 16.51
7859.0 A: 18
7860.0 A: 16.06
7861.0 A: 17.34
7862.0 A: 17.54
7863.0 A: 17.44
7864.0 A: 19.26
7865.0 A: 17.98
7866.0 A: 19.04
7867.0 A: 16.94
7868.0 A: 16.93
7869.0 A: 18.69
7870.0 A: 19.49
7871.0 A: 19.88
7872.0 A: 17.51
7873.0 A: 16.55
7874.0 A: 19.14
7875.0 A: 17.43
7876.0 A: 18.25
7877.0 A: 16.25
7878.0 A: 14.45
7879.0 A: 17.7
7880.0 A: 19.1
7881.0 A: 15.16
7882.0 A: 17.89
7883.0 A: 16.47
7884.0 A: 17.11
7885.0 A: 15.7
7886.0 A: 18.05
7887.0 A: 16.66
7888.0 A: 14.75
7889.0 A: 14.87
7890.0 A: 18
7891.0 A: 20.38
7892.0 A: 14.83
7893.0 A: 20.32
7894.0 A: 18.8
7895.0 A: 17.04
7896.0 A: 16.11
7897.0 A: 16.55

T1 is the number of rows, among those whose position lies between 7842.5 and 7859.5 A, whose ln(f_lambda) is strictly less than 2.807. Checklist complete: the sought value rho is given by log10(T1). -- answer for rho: 0.48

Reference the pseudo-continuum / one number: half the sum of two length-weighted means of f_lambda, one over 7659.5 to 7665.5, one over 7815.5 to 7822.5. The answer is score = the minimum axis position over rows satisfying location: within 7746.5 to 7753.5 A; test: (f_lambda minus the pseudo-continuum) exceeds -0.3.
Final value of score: 7747.0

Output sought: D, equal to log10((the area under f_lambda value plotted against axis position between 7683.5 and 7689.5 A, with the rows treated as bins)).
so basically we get 2.01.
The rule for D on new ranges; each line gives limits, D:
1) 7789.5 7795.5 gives 2.01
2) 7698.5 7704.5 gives 2.01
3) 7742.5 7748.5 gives 2.00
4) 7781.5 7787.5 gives 1.99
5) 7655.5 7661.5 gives 2.00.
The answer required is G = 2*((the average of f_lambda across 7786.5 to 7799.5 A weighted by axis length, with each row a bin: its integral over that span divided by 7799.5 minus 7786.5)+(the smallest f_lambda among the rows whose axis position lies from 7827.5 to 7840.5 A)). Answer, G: 63.9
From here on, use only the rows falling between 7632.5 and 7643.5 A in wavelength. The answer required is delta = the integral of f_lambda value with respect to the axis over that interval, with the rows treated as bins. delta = 178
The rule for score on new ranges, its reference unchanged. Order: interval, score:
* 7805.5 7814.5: 7809.0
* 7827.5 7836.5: 7828.0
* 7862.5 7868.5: 7863.0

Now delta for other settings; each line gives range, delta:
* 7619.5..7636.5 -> 301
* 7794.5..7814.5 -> 335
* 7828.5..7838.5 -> 171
